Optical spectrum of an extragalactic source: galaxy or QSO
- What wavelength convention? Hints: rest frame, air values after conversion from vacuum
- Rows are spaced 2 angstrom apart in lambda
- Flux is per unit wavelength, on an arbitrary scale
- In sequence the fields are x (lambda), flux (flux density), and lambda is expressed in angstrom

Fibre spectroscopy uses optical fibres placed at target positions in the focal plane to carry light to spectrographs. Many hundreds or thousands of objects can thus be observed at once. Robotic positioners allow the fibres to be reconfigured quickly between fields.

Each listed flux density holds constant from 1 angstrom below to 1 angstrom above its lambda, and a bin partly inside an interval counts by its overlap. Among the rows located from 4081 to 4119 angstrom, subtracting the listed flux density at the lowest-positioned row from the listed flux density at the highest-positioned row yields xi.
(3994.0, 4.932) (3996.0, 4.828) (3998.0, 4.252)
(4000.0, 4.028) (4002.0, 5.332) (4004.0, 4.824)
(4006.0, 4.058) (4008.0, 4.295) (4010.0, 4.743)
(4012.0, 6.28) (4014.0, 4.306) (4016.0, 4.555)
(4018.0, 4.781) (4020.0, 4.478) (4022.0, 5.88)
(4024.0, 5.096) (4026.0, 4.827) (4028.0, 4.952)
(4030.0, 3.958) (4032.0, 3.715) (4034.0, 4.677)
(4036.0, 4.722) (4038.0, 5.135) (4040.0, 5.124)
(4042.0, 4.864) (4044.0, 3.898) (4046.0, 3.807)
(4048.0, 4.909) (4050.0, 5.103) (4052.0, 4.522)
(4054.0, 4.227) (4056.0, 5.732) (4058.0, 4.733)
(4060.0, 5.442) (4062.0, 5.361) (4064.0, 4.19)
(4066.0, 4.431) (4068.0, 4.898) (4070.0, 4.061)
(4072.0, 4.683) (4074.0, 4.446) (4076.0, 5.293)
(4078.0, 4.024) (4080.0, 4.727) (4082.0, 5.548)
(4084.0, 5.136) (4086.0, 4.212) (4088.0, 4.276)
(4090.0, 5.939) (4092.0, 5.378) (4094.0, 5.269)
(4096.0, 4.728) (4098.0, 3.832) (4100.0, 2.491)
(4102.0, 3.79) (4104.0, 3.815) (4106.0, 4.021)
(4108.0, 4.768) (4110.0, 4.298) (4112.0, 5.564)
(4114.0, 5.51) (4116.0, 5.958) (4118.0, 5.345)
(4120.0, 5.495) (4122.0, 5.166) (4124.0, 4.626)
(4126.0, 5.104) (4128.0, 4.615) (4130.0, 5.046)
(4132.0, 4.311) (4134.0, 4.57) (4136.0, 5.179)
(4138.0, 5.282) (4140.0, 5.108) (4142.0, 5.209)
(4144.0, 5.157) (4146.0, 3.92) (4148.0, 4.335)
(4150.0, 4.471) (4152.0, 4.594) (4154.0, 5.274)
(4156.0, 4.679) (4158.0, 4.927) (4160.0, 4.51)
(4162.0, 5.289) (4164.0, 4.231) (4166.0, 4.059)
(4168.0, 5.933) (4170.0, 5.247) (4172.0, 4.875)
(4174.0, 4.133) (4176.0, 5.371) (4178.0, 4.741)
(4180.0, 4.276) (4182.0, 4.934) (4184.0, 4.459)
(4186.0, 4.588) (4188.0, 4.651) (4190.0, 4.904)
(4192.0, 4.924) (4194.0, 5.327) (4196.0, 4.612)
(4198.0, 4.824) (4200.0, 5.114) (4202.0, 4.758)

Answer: -0.2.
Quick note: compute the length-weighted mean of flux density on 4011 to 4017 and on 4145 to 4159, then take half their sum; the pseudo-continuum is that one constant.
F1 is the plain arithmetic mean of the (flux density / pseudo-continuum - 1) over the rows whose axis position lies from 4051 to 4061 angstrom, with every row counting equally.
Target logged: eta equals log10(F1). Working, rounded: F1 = 0.022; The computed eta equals -1.7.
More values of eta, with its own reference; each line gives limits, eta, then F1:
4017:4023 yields -1.3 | 0.046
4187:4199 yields -2.0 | 0.010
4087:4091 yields -1.2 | 0.059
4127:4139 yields -2.7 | 0.002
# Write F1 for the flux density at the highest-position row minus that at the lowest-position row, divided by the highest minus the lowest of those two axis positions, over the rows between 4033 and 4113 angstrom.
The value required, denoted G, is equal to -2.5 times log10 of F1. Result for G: 4.86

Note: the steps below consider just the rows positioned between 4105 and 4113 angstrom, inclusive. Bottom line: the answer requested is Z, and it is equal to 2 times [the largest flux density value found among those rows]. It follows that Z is 11.1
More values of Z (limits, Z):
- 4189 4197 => 10.7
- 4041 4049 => 9.8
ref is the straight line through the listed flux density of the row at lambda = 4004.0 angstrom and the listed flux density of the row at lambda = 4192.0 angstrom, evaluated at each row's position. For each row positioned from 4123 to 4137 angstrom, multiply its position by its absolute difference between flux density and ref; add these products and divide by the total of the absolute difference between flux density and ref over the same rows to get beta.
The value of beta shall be 4130.6 angstrom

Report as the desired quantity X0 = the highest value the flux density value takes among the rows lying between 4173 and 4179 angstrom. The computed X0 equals 5.371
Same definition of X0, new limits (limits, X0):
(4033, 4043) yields 5.135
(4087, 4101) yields 5.939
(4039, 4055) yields 5.124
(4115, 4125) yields 5.958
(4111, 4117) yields 5.958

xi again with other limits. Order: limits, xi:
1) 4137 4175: -1.1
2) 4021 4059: -1.1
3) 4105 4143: 1.2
